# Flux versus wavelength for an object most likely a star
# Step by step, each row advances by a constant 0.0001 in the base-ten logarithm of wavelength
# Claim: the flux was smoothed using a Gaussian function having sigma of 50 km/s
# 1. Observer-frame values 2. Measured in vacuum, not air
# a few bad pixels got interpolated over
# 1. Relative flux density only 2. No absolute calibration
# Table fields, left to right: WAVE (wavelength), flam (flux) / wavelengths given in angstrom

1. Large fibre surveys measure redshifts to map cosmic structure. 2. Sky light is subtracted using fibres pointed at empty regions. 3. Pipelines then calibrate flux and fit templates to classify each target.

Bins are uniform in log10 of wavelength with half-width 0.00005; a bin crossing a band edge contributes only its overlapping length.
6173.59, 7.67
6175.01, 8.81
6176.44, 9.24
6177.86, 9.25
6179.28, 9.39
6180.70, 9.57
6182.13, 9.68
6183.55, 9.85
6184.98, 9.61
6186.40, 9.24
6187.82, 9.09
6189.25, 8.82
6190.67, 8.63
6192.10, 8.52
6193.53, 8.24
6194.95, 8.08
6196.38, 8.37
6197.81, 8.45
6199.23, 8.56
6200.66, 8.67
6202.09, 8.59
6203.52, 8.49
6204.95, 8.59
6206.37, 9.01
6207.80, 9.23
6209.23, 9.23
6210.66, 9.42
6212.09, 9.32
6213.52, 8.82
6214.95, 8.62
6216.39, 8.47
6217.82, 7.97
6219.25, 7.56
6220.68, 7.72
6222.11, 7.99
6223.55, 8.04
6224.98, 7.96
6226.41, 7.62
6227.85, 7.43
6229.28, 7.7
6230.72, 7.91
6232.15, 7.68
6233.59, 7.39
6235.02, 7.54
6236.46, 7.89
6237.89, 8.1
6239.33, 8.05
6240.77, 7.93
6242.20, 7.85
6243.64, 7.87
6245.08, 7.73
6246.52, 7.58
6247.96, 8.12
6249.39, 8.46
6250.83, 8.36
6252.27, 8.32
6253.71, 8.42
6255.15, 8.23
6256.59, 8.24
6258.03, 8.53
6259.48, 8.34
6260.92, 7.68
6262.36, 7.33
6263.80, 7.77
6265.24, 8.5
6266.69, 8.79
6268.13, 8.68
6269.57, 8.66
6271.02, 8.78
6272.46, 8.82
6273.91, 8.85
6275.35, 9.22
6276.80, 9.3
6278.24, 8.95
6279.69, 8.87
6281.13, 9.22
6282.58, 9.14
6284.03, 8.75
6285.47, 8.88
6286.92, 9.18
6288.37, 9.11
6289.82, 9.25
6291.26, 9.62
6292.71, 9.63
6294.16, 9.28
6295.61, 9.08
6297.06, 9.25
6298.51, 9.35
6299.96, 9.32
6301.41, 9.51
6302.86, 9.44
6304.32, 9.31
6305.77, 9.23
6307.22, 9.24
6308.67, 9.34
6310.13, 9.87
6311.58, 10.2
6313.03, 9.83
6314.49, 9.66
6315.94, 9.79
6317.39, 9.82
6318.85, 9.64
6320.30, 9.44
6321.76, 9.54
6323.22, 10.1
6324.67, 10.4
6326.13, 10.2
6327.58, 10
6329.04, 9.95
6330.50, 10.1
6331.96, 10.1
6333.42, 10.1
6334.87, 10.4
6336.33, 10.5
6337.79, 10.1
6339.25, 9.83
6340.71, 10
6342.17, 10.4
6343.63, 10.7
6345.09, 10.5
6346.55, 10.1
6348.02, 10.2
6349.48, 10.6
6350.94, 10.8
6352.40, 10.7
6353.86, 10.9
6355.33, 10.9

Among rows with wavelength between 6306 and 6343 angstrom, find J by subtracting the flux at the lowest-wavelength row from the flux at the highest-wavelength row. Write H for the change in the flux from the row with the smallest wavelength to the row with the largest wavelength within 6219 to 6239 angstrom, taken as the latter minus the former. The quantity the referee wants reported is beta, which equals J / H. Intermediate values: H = 0.54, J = 1.2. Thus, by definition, 2.1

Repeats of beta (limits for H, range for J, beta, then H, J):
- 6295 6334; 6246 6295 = 1.7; 1.02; 1.7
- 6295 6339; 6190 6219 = -0.6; 1.02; -0.7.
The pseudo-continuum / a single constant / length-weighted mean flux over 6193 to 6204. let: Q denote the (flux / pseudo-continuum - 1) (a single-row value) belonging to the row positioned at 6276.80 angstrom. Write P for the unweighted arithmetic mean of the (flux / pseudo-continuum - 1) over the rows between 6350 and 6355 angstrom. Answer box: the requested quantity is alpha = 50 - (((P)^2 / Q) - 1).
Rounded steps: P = 0.28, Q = 0.10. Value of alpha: 50.23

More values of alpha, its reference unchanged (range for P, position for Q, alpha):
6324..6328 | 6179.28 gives 50.61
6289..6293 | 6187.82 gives 50.79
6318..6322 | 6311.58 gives 50.92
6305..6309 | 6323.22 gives 50.95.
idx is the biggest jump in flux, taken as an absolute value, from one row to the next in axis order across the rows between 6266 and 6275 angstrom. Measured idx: 0.12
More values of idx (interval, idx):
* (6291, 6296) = 0.35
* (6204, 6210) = 0.42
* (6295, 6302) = 0.19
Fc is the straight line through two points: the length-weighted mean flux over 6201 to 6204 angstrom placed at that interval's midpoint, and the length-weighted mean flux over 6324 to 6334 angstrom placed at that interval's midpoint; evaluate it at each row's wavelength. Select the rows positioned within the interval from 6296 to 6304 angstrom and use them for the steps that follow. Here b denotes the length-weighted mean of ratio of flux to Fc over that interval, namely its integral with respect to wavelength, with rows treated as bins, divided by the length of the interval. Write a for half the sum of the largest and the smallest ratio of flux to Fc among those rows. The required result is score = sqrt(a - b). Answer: 0.062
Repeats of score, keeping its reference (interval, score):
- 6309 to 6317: 0.093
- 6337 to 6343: 0.032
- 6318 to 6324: 0.087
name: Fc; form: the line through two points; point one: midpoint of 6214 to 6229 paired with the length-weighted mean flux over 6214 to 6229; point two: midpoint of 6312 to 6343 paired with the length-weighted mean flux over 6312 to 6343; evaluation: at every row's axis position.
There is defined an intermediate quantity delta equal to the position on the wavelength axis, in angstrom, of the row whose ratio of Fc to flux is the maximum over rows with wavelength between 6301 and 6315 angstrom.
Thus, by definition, 6307.22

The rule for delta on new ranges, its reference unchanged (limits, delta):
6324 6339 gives 6337.79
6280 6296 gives 6284.03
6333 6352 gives 6339.25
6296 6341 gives 6320.30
